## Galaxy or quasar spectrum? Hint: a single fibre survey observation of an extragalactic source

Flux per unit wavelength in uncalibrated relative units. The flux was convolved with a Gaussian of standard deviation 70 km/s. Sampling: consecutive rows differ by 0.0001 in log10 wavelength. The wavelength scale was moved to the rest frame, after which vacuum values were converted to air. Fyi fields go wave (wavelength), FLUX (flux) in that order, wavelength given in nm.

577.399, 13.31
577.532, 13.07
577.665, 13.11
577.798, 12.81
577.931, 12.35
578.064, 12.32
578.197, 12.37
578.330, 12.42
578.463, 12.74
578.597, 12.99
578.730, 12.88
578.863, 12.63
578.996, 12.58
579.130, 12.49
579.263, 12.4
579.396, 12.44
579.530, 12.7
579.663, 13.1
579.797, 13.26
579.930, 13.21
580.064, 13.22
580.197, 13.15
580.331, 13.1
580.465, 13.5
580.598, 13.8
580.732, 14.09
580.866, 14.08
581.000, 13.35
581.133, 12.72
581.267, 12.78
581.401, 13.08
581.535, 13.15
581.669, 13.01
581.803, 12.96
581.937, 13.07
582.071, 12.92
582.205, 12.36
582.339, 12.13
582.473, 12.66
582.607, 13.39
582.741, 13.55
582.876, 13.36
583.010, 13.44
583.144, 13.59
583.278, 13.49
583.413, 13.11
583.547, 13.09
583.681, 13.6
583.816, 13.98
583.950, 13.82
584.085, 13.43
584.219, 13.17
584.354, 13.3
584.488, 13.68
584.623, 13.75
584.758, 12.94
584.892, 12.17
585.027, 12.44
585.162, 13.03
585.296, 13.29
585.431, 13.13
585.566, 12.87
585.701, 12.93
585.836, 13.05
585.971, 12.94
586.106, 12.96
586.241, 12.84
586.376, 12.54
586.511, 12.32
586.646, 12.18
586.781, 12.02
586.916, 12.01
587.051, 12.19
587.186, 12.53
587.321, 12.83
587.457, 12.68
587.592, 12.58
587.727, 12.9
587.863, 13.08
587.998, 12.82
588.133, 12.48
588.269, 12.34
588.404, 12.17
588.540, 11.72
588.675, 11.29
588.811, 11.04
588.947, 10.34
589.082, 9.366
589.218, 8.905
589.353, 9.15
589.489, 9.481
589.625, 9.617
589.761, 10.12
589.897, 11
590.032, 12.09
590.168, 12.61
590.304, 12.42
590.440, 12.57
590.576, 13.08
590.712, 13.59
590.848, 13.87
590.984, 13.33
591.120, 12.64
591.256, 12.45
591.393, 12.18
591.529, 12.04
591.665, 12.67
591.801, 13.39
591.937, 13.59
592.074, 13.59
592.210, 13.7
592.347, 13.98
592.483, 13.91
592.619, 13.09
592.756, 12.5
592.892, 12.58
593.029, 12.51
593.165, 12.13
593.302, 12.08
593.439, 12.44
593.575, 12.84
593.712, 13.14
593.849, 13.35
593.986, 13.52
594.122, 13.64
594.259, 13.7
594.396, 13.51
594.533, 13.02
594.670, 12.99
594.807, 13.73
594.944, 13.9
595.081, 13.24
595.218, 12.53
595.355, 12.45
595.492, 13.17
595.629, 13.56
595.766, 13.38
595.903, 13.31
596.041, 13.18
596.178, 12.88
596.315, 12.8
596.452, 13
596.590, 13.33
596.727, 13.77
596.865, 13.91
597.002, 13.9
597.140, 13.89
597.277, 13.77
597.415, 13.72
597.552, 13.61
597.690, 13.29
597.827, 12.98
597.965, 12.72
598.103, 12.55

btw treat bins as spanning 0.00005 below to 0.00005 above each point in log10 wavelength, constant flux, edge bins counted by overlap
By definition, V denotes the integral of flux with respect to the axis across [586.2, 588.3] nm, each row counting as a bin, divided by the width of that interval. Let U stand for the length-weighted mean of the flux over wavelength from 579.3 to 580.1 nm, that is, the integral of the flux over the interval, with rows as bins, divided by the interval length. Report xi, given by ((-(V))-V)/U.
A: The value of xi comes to -1.93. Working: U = 12.95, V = 12.5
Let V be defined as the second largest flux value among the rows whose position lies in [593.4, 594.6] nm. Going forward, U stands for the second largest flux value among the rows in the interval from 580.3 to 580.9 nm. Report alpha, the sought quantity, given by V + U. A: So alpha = 27.7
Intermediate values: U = 14.08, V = 13.64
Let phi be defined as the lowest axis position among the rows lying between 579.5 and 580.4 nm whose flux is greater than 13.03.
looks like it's 579.663 nm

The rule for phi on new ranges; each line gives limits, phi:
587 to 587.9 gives 587.863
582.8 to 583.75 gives 582.876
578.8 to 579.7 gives 579.663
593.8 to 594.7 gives 593.849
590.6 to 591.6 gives 590.712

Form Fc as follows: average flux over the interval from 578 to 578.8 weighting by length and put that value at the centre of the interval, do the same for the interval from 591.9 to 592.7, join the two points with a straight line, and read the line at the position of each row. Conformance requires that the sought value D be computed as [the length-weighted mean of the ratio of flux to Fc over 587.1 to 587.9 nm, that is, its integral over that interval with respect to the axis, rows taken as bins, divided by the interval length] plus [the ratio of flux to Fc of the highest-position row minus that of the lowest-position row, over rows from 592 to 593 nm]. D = 0.88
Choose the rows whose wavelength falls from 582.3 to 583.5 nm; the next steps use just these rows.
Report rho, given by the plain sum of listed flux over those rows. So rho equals 119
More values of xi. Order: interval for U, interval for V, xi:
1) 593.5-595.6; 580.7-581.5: -2.01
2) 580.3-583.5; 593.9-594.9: -2.04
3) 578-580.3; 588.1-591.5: -1.82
